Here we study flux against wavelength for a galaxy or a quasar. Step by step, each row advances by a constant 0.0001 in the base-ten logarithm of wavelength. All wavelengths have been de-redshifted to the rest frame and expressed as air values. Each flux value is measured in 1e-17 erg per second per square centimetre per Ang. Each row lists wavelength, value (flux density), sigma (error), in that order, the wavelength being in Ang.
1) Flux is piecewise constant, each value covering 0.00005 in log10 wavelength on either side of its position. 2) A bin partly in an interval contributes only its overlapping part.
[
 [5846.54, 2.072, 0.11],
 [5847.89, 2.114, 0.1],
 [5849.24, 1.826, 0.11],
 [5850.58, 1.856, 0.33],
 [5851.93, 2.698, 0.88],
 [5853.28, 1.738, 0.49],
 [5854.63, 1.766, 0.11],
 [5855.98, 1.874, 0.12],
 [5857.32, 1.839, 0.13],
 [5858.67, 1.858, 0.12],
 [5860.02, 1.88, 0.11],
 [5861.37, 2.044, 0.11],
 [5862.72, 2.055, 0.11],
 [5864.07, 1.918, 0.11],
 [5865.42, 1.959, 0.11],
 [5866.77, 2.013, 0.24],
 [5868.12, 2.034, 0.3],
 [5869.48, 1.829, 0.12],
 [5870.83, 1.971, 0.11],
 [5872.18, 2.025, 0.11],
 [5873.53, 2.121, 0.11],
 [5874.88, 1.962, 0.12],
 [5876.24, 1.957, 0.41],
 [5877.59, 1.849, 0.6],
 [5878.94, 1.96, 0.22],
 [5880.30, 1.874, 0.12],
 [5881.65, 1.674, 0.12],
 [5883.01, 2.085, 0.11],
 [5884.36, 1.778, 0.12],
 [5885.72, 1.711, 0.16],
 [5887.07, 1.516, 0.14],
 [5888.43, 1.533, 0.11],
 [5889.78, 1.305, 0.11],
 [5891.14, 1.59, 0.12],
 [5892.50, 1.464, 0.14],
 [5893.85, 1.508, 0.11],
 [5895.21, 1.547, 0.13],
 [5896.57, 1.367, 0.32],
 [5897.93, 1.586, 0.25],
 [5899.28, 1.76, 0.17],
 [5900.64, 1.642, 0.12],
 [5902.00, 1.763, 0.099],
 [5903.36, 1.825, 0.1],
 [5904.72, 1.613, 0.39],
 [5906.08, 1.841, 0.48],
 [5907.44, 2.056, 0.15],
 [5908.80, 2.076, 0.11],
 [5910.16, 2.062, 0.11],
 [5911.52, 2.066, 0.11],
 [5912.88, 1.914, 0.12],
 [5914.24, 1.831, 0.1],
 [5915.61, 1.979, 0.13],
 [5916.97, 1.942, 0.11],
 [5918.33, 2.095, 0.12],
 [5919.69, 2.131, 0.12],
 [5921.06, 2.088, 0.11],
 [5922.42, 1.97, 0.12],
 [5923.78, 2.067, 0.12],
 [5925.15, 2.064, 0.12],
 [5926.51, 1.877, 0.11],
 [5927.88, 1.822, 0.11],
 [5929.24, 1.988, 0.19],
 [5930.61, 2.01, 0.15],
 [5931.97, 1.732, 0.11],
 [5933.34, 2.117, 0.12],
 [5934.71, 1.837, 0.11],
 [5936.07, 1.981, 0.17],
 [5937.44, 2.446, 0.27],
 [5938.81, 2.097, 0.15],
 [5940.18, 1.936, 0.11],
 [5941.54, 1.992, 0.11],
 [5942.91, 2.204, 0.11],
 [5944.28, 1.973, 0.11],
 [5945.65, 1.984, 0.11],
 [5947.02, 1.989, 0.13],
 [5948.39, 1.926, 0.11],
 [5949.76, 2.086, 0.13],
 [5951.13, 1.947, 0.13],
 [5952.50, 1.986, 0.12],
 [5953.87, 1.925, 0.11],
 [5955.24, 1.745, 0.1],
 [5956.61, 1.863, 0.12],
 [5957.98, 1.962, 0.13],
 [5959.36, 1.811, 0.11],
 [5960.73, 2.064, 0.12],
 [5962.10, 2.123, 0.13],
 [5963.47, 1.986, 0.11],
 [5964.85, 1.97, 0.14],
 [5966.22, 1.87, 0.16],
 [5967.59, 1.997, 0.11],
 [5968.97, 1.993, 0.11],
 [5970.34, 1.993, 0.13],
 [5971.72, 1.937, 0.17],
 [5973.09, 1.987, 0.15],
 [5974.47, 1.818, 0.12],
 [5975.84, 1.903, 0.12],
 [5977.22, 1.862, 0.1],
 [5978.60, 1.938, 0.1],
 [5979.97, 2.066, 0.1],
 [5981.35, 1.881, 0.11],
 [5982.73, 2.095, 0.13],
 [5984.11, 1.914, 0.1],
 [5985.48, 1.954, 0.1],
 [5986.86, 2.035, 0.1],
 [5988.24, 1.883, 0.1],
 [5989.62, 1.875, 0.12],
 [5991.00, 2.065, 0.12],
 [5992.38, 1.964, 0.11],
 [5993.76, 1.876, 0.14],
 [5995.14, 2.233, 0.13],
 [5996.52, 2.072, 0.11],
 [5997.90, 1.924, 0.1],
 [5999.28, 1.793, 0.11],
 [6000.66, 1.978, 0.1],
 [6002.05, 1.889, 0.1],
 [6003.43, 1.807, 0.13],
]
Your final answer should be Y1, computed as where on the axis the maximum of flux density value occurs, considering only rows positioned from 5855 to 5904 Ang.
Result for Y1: 5873.53 Ang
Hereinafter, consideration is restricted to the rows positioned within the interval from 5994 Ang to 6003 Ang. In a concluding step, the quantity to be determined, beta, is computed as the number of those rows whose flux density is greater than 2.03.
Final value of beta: 2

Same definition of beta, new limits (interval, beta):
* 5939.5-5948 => 1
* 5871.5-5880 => 1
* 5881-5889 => 1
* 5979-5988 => 3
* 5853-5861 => 0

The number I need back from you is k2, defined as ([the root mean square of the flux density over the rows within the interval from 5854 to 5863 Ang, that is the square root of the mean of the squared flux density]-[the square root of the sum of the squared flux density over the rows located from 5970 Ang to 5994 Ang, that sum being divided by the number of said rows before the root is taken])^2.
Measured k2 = 0.00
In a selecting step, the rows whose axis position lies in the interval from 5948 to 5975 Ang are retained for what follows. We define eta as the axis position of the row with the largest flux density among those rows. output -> 5962.10 Ang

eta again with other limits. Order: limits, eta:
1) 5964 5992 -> 5982.73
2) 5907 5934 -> 5919.69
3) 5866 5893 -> 5873.53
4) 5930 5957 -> 5937.44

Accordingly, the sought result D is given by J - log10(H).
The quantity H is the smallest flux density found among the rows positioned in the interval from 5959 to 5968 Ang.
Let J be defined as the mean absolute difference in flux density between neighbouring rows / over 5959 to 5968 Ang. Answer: -0.143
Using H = 1.811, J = 0.115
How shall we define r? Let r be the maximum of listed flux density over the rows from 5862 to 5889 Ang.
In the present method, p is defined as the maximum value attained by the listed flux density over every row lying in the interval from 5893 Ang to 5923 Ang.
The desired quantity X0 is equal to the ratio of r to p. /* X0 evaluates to 1.00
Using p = 2.131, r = 2.121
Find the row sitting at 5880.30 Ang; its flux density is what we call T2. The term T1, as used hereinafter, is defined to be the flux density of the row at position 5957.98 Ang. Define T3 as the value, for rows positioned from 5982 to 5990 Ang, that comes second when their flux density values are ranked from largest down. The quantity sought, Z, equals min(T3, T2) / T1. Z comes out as 0.96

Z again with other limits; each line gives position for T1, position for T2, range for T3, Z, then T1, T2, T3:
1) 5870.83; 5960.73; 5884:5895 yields 0.87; 1.971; 2.064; 1.711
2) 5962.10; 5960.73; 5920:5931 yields 0.97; 2.123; 2.064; 2.067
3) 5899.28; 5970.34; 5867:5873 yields 1.13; 1.76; 1.993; 2.025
